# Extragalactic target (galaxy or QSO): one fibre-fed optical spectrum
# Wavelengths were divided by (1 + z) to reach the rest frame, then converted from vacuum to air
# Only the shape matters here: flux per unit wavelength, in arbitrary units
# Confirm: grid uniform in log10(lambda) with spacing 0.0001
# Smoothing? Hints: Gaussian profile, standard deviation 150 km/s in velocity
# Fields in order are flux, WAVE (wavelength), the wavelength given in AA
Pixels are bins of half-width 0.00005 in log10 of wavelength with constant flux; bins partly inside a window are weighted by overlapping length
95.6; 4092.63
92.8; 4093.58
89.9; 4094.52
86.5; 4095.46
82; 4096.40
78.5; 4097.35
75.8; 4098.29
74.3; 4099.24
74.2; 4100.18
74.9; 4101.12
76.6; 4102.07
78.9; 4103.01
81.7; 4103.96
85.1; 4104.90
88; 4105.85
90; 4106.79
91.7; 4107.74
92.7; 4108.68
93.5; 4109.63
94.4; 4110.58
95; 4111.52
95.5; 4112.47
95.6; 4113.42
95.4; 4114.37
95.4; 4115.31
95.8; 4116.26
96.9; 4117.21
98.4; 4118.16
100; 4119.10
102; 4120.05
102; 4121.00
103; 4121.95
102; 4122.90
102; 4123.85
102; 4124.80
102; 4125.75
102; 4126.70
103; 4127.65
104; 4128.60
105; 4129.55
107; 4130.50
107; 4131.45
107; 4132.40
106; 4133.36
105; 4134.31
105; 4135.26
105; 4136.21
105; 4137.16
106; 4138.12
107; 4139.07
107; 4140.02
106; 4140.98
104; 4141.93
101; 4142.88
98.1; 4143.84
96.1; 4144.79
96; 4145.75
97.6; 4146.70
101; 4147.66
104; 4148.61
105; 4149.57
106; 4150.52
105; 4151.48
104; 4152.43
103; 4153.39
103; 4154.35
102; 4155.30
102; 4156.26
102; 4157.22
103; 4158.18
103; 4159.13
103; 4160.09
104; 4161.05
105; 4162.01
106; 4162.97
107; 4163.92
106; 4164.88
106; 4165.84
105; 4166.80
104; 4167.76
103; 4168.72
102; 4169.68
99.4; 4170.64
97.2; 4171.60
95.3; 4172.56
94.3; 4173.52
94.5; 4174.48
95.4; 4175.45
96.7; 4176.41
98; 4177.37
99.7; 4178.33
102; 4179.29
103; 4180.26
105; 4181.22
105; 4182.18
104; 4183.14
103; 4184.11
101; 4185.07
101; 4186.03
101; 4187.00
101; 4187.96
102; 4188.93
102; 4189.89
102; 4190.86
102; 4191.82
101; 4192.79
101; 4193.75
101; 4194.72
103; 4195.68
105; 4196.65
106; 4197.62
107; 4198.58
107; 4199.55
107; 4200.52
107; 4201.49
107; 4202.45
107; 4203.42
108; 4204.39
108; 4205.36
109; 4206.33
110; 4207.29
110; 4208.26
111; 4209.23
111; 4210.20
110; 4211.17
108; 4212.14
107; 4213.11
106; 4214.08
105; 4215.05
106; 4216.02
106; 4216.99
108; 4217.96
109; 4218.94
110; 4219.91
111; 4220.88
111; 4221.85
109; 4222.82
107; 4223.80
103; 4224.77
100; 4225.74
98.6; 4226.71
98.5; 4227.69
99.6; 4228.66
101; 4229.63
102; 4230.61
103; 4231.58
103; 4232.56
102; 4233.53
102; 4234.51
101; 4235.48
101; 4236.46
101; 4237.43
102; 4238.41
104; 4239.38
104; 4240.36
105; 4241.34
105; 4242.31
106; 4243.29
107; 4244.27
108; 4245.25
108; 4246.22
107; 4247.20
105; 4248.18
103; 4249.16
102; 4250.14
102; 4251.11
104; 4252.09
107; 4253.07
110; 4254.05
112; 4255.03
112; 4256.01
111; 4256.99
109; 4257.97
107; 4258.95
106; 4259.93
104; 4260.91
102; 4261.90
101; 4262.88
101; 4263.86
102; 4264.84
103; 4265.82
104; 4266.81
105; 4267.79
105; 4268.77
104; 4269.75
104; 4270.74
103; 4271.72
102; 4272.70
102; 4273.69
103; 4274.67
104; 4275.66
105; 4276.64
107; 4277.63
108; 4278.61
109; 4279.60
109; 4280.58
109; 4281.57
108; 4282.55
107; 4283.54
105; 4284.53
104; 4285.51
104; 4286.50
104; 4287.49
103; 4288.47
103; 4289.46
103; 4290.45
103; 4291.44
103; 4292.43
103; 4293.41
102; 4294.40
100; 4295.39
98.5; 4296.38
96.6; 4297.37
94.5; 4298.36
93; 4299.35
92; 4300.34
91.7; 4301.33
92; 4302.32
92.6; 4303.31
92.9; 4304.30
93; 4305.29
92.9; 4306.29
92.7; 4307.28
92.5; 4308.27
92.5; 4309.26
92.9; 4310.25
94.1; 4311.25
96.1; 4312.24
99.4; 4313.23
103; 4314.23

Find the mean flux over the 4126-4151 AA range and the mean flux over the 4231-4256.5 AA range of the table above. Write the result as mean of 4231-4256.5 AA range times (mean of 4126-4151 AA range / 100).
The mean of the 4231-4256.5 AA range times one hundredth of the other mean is 109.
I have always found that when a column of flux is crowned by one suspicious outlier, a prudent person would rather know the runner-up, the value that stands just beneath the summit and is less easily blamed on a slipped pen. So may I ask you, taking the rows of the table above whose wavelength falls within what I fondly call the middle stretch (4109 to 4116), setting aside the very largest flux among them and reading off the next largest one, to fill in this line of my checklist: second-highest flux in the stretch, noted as 95.5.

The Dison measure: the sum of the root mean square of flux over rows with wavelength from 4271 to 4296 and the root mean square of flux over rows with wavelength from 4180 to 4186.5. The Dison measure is 208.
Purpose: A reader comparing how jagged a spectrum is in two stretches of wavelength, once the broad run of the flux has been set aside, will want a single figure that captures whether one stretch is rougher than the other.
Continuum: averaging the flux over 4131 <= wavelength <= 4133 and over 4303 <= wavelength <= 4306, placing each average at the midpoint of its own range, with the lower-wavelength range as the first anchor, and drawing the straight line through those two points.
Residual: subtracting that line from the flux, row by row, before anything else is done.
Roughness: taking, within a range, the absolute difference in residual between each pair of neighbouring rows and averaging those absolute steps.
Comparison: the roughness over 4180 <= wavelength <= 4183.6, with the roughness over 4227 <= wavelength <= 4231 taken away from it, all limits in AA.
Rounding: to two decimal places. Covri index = -0.22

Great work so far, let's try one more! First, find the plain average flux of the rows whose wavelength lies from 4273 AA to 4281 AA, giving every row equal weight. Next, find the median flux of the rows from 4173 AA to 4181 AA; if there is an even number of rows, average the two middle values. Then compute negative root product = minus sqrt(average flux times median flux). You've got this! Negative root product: -101.5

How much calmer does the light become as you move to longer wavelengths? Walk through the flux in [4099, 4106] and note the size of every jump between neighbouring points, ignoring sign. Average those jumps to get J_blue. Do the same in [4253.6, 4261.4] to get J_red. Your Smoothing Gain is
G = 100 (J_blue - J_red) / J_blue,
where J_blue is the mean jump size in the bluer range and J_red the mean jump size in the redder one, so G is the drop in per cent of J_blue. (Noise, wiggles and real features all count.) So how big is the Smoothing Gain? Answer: 28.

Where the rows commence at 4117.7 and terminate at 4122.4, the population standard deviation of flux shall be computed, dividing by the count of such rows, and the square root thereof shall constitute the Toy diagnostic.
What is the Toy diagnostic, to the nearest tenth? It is 1.3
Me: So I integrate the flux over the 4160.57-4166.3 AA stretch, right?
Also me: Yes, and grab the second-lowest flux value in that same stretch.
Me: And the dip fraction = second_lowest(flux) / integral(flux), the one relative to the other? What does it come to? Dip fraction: 0.173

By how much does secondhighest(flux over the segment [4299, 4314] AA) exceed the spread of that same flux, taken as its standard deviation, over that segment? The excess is 94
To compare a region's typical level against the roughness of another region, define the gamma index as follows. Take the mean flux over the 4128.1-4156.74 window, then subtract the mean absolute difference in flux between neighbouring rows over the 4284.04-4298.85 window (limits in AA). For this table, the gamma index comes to 103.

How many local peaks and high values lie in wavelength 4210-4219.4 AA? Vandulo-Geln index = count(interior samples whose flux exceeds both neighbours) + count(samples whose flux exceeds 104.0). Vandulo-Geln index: 10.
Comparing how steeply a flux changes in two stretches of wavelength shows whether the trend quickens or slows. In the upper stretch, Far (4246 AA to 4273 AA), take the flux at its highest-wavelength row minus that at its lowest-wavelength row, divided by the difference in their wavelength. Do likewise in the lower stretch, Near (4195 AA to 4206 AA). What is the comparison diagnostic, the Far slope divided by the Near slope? -0.4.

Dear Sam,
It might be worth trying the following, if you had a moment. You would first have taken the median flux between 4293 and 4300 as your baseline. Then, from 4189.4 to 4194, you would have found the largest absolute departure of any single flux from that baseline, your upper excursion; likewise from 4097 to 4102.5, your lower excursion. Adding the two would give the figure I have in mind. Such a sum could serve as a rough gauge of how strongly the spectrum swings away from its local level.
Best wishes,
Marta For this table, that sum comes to 28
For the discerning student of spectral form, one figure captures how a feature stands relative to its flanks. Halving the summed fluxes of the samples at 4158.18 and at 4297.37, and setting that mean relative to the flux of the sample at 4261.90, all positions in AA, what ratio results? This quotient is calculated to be 0.98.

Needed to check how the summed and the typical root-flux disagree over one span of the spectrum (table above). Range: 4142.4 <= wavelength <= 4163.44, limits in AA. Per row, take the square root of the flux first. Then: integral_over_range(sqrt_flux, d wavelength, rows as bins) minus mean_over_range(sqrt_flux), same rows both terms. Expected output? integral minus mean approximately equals 203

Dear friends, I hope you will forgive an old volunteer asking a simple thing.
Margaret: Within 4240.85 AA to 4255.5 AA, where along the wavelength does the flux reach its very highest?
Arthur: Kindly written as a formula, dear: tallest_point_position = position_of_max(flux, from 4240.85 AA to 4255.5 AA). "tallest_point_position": 4255.03 AA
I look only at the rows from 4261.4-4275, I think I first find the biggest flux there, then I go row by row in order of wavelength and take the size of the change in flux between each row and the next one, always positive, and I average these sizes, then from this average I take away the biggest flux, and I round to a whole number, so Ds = -104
